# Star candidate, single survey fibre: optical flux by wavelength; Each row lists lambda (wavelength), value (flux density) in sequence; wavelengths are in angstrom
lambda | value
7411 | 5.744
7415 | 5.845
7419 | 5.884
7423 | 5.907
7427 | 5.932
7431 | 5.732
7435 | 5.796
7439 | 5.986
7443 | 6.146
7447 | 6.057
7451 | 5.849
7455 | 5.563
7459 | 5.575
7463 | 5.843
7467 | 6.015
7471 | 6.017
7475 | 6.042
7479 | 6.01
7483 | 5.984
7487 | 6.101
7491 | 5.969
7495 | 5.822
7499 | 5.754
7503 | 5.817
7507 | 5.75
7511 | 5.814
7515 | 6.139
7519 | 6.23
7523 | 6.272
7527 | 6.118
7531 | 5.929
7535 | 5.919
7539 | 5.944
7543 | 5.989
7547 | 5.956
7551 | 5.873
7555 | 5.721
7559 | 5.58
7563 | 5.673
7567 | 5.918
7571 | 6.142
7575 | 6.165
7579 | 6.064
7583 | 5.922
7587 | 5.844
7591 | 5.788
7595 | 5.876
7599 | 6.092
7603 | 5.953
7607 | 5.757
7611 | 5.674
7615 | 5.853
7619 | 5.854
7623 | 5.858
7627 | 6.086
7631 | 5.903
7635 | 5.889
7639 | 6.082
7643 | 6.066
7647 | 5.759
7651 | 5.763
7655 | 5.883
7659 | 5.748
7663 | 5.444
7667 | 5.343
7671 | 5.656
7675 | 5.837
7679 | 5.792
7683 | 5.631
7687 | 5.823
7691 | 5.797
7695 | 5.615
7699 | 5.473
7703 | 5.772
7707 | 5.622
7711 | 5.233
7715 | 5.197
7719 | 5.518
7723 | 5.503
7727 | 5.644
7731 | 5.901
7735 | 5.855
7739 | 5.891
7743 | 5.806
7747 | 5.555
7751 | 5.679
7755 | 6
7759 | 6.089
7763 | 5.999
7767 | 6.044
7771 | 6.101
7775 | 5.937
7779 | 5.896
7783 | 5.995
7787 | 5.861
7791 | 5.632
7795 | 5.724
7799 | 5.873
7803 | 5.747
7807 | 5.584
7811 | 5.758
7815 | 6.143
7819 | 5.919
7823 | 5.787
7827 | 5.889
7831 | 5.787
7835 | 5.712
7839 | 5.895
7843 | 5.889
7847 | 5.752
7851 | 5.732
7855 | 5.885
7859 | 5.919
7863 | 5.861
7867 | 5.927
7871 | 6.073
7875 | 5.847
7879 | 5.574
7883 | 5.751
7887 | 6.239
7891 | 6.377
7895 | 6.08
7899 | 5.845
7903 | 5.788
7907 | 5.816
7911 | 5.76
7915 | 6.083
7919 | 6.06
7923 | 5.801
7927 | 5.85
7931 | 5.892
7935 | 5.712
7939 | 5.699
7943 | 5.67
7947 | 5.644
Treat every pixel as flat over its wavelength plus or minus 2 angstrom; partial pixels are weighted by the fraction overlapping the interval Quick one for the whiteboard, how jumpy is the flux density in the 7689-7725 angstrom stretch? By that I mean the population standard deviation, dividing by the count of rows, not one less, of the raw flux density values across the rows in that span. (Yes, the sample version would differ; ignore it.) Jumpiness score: 0.197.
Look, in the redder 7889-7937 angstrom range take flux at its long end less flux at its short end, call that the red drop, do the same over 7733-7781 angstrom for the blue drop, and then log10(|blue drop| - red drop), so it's -0.15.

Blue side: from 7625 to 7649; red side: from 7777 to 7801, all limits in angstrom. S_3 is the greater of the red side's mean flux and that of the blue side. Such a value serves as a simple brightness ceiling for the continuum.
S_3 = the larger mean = 5.96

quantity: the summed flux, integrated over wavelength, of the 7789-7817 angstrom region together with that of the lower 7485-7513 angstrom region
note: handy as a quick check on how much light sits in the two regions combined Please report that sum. 326.0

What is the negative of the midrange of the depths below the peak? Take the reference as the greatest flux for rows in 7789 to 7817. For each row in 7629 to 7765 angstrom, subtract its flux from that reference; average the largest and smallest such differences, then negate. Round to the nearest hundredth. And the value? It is -0.50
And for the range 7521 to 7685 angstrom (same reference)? -0.34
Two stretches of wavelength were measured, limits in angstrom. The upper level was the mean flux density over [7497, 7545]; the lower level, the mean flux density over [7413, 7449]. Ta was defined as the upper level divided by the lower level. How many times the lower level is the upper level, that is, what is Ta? 1.01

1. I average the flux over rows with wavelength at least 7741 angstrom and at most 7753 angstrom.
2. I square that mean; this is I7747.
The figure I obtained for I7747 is 32.3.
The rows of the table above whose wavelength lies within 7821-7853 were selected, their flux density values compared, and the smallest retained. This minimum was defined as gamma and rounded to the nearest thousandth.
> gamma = 5.712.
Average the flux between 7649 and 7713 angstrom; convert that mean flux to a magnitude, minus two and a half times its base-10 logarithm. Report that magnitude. -1.88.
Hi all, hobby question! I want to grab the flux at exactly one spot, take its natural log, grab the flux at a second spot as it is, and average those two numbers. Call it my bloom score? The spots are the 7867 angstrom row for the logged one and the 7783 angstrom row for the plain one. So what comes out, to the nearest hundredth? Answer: 3.89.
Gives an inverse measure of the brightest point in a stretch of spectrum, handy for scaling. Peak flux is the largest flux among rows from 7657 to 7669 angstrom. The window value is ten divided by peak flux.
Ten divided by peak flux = 1.74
